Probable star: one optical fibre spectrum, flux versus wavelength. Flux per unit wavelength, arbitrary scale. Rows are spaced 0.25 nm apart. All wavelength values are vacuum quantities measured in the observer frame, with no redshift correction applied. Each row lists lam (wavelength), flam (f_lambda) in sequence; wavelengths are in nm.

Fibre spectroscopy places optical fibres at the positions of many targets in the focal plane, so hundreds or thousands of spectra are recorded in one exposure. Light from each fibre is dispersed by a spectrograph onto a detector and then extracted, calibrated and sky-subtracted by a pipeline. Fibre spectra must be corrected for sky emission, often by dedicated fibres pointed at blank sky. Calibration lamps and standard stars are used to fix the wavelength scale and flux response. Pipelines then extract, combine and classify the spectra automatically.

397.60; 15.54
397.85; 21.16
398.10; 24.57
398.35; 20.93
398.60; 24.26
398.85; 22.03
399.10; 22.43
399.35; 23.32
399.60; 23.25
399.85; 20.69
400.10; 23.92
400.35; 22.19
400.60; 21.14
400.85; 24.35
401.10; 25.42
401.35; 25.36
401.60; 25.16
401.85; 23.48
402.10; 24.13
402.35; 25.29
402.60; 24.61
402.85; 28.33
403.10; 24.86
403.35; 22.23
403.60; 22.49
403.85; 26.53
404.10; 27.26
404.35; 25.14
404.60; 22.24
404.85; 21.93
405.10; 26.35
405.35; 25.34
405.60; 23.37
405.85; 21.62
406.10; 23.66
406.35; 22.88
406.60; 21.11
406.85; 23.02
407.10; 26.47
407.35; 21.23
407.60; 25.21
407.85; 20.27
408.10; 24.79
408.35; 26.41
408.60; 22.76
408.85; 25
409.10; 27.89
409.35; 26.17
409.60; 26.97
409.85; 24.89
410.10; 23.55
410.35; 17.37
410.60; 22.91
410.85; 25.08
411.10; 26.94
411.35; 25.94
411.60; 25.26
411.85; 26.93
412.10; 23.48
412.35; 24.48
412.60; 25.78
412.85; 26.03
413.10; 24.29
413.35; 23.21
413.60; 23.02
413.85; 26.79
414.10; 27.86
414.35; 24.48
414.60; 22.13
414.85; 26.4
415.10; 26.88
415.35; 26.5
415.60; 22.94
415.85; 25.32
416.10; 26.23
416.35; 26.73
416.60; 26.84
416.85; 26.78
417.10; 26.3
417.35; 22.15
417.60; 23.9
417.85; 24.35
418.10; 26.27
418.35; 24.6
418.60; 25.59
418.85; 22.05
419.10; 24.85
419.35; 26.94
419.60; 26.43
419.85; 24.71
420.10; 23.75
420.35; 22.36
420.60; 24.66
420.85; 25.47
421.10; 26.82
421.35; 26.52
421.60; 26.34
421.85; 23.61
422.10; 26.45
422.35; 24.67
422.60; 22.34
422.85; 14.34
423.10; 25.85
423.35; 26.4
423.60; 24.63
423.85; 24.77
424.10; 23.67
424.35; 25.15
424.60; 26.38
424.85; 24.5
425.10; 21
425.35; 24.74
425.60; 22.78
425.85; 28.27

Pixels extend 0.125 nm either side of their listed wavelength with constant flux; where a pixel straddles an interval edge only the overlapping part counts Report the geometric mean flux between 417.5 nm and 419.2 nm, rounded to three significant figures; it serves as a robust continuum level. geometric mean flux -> 24.5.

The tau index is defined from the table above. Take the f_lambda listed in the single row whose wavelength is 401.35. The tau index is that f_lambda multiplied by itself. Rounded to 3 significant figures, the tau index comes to 643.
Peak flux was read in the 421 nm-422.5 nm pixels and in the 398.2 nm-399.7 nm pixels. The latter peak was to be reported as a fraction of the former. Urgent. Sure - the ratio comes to 0.90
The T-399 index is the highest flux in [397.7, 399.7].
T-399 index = 24.57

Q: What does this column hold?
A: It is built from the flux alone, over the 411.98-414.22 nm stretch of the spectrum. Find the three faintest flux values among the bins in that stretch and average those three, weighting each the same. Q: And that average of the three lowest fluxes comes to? 23.2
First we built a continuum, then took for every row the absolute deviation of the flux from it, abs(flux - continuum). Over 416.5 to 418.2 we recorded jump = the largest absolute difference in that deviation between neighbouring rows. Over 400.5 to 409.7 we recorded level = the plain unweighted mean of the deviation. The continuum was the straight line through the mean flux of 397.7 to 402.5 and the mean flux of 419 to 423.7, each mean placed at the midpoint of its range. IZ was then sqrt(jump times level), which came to 1.9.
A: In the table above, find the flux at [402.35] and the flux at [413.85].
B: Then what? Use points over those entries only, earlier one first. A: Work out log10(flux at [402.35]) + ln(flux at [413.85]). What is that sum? 4.69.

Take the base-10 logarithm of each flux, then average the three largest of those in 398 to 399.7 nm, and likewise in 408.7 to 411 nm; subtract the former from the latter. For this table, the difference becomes 0.050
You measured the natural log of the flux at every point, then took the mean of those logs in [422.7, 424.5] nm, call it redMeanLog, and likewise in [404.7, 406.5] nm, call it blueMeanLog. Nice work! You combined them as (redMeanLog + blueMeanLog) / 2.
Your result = 3.150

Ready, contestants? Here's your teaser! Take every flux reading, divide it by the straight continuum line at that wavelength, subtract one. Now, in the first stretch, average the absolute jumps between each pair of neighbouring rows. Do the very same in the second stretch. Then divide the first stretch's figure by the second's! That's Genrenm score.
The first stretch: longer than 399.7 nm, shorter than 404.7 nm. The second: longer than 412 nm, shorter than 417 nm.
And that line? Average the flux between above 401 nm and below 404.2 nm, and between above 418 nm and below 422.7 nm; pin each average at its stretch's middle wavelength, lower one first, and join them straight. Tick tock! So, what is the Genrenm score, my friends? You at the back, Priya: 1.2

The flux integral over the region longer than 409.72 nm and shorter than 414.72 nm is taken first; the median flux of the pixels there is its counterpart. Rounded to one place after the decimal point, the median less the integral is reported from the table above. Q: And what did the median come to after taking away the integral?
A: -97.9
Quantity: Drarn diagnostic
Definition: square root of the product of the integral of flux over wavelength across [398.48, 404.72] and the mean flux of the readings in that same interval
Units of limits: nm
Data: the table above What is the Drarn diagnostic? 60.0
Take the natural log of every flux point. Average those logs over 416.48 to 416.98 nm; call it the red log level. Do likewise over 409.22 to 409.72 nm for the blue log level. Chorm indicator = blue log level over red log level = 1.00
